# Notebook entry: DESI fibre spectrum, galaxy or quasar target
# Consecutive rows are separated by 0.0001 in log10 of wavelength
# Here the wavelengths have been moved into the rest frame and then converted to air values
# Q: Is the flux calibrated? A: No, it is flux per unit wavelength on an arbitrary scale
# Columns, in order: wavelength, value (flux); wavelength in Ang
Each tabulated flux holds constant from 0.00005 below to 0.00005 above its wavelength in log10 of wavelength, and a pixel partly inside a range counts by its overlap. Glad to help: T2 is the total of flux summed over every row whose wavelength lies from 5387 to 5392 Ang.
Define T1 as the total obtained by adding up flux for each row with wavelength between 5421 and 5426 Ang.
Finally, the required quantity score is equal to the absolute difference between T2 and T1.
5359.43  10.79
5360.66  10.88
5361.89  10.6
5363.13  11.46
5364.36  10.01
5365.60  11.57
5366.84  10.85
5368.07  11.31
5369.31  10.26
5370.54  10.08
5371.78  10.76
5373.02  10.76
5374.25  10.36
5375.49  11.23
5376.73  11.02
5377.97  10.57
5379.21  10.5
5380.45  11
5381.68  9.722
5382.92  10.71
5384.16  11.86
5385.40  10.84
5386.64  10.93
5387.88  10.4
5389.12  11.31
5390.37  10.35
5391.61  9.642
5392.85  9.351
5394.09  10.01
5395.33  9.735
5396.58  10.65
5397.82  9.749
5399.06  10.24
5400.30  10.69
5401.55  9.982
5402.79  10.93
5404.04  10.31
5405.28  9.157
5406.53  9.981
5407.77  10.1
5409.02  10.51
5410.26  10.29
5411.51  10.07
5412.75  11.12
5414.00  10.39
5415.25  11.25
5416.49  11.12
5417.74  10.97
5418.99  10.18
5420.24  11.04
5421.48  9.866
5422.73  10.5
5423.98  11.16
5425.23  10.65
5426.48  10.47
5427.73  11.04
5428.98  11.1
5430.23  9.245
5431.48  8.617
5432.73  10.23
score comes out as 0.5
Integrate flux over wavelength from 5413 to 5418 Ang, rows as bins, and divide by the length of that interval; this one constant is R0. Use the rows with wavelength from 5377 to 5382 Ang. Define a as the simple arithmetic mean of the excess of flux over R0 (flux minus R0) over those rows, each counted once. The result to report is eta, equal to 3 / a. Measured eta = -6.1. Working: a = -0.49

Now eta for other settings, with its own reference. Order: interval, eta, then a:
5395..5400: -3.5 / -0.85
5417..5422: -7.1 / -0.42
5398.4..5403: -6.3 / -0.48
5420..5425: -10.1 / -0.30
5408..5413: -6.8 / -0.44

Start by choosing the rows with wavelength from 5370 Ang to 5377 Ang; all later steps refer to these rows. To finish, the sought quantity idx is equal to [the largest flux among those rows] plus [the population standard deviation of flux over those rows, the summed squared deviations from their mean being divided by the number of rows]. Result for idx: 11.6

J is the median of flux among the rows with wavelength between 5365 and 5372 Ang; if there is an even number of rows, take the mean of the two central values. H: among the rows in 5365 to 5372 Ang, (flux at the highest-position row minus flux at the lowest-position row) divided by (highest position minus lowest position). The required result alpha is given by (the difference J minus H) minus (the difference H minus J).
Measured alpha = 21.9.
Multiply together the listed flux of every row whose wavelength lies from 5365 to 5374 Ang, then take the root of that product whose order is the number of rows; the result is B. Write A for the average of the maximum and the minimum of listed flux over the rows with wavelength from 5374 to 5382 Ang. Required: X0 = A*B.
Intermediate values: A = 10.5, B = 10.8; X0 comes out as 113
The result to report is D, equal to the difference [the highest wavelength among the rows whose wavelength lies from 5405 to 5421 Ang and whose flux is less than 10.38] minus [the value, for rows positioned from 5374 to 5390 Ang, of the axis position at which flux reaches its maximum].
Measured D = 34.8 Ang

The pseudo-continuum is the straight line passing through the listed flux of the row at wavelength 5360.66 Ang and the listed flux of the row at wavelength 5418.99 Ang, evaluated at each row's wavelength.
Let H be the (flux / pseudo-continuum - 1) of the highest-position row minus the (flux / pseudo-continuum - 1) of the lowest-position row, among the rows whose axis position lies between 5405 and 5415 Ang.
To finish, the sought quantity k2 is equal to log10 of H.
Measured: -0.89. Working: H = 0.13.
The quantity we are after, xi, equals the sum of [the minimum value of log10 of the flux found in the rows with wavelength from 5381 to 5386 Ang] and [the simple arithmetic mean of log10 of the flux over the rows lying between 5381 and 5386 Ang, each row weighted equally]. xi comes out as 2.02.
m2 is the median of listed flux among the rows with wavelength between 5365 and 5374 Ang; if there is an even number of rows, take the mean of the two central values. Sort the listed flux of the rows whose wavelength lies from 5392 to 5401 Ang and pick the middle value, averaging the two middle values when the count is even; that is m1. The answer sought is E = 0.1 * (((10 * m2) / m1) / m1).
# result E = 0.1074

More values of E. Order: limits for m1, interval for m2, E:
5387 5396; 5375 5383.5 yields 0.1069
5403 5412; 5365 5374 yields 0.1055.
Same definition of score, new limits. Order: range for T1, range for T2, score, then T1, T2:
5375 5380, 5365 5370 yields 0.7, 43.3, 44.0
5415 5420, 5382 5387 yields 0.8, 43.5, 44.3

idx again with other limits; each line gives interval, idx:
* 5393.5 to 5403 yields 11.4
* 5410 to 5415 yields 11.5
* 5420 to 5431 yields 11.8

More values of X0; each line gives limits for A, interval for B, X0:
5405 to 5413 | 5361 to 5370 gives 110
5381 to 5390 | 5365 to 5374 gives 116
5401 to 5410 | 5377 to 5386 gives 108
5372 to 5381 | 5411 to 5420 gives 116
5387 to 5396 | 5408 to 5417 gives 110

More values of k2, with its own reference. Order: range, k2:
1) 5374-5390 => -0.97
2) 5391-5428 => -0.75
